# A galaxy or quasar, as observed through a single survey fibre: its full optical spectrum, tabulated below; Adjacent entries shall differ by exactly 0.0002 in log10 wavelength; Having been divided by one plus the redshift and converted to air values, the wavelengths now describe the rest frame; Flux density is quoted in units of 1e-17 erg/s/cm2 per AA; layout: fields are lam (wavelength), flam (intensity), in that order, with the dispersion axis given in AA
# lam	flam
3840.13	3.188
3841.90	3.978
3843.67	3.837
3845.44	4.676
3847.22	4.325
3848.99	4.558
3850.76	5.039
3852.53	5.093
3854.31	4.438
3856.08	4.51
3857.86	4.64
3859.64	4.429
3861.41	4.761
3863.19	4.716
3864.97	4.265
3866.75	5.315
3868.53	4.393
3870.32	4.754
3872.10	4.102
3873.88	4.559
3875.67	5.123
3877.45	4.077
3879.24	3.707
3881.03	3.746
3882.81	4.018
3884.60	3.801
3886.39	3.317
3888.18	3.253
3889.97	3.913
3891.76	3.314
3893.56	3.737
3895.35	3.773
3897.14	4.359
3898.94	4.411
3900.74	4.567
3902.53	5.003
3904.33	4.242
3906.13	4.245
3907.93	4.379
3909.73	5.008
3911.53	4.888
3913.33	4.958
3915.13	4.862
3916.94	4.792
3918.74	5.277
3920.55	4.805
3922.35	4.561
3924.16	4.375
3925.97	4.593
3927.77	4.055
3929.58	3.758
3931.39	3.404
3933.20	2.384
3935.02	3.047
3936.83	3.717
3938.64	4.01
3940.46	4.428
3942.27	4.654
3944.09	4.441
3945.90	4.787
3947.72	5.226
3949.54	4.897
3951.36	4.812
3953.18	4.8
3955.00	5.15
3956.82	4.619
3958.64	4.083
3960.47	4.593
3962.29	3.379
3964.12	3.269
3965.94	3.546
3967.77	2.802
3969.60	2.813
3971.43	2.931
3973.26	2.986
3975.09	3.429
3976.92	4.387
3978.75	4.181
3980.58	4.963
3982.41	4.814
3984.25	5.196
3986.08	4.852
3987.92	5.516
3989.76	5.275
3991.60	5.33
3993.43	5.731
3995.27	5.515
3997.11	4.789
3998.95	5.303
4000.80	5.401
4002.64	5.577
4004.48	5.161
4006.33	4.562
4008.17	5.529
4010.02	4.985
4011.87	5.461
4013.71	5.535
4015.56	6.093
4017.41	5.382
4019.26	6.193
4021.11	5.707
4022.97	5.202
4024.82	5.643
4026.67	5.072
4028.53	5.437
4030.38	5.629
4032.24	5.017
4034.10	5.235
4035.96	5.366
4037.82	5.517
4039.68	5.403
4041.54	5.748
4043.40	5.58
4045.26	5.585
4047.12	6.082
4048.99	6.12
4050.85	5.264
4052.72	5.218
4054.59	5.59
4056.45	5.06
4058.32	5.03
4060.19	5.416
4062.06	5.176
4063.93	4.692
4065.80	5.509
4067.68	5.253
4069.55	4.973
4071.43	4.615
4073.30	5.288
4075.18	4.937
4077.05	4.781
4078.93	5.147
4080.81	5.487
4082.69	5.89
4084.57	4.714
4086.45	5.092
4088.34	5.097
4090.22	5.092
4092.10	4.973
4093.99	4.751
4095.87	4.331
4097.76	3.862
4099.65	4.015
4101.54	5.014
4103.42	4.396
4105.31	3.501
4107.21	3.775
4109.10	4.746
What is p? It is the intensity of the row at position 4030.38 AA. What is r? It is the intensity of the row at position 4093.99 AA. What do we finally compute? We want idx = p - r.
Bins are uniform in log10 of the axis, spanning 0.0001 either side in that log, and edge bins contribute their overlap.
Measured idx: 0.9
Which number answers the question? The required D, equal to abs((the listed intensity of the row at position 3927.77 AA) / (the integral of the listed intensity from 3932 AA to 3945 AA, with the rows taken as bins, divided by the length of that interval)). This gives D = 1.07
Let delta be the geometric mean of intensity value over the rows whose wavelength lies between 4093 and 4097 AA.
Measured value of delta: 4.5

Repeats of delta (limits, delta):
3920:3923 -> 4.7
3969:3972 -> 2.9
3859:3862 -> 4.6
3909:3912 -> 4.9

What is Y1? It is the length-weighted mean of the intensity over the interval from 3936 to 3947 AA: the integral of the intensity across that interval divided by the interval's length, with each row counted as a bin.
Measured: 4.36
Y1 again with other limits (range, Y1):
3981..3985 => 4.99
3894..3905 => 4.37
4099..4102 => 4.48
